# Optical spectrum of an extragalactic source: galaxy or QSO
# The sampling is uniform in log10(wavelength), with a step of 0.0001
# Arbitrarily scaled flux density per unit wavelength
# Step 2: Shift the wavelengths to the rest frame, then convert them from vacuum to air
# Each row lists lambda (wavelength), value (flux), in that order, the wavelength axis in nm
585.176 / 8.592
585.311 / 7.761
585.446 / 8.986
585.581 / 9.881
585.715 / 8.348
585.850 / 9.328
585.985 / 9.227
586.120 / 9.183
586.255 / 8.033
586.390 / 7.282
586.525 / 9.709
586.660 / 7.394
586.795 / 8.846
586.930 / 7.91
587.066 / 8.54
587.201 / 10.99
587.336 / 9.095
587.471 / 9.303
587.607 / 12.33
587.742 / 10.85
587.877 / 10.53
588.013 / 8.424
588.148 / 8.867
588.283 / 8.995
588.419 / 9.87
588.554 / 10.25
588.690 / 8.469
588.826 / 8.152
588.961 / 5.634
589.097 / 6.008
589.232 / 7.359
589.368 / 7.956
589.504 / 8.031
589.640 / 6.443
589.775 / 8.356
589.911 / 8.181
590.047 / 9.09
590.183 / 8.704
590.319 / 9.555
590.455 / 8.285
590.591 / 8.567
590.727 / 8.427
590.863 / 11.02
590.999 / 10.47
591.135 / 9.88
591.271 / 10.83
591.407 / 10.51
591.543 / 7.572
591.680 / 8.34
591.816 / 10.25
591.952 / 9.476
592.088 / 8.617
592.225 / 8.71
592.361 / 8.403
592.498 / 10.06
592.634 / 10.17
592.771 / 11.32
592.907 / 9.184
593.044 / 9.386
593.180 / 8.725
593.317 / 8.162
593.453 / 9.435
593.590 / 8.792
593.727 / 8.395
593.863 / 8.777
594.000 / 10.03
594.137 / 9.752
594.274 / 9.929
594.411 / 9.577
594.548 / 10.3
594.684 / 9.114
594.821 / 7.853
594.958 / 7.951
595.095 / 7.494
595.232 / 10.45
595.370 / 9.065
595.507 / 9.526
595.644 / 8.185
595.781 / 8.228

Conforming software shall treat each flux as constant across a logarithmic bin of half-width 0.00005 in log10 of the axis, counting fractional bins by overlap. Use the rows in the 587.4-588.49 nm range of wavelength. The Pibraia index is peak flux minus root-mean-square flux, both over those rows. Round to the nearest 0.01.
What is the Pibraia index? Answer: 2.36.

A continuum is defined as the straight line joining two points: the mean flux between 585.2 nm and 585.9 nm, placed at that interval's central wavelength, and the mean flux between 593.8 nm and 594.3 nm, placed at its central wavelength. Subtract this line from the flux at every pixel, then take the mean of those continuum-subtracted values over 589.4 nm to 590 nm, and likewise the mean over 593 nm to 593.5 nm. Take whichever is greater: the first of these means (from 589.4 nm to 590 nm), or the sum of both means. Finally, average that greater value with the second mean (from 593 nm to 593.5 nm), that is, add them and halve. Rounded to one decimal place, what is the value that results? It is -1.0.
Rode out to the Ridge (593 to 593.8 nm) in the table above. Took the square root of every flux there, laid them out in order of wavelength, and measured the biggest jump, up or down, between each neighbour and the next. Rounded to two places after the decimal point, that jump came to 0.21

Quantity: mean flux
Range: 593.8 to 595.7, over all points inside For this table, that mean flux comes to 9.1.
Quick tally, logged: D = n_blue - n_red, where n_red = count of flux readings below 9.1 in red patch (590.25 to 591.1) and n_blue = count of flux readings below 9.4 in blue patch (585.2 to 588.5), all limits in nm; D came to 14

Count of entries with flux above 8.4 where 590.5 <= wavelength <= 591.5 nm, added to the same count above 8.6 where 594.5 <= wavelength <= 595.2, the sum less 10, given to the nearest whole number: -1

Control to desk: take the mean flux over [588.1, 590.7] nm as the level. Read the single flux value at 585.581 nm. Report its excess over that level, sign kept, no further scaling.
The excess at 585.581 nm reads 1.6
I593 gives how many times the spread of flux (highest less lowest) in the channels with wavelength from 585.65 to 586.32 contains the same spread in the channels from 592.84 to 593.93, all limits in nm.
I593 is 1.02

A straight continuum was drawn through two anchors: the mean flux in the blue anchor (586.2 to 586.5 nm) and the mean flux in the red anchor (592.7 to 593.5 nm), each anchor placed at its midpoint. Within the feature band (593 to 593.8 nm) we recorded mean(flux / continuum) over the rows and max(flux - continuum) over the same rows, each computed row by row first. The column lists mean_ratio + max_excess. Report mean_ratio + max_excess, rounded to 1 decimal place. 1.0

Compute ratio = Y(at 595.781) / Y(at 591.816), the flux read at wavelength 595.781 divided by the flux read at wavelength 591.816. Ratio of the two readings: 0.80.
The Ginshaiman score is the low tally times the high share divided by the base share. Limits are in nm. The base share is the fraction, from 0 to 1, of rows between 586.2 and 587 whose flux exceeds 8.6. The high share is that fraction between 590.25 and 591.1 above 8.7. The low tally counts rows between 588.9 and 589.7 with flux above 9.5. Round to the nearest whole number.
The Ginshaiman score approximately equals 0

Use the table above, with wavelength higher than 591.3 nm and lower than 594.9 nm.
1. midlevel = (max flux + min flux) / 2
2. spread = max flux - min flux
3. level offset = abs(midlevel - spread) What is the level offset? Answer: 5.70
